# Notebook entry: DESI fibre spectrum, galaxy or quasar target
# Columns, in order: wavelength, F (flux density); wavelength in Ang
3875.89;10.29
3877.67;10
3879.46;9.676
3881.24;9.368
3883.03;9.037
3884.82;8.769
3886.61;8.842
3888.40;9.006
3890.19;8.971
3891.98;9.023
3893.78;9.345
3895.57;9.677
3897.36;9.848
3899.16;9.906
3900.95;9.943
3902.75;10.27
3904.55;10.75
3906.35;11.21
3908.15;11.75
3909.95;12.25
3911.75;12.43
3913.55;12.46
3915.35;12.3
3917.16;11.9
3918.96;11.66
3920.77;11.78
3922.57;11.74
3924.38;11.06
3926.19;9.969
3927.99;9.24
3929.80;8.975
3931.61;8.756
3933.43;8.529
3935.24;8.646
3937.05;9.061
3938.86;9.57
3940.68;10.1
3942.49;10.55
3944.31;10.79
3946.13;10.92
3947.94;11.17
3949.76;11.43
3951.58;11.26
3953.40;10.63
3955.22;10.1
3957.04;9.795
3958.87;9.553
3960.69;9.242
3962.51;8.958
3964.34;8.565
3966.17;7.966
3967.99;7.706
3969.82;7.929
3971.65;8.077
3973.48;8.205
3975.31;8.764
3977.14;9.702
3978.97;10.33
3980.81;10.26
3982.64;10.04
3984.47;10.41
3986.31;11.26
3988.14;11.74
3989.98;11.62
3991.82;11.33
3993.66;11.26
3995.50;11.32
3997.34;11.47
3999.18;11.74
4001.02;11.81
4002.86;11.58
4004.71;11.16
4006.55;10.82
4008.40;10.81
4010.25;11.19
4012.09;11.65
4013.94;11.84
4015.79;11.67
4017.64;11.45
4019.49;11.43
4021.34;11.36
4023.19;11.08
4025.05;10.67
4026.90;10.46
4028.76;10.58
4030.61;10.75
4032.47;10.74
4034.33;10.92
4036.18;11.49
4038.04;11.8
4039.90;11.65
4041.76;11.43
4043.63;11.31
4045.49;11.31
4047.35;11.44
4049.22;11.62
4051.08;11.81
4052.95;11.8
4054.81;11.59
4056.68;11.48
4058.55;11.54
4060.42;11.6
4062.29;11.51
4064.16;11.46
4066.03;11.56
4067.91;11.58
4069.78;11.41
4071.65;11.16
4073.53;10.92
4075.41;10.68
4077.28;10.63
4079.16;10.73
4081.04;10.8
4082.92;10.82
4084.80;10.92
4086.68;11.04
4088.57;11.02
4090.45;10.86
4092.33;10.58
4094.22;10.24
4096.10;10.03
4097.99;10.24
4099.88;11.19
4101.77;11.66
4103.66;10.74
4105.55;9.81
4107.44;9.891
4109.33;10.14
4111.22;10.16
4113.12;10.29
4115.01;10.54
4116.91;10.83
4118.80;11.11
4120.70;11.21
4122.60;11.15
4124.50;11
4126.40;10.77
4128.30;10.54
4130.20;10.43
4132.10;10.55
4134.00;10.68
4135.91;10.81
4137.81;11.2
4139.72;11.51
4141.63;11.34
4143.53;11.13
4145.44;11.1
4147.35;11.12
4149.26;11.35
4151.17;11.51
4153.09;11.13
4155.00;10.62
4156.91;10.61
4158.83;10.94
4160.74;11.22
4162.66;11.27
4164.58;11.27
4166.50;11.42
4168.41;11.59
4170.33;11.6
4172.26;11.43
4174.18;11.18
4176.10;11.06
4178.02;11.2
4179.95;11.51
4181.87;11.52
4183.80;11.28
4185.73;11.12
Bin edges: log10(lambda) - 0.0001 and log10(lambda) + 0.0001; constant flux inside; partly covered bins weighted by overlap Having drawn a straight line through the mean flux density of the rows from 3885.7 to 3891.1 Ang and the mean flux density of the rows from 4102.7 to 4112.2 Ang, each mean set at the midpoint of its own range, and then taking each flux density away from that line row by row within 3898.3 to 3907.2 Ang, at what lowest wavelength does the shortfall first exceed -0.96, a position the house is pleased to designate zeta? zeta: 3899.16 Ang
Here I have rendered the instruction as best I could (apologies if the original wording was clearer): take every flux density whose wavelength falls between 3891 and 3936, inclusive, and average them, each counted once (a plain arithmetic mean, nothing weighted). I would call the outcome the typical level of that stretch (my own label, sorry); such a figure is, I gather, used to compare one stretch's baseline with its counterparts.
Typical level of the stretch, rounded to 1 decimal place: 10.5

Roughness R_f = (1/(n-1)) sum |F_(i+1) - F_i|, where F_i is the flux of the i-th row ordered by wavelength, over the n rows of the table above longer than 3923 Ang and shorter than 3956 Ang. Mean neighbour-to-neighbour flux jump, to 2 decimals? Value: 0.40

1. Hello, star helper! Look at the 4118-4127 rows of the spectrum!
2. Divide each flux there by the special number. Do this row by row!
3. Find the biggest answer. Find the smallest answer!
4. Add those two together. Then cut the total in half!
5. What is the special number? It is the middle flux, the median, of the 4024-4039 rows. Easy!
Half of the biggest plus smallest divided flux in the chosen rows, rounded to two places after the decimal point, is 1.02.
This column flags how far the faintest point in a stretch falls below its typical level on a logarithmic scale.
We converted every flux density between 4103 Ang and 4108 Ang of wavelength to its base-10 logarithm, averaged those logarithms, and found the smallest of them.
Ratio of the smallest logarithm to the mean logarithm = 0.986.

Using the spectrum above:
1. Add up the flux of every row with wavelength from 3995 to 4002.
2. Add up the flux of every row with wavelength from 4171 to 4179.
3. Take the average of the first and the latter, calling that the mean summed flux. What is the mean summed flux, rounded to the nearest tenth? 45.6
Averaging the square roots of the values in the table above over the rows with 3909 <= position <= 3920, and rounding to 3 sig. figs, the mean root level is 3.49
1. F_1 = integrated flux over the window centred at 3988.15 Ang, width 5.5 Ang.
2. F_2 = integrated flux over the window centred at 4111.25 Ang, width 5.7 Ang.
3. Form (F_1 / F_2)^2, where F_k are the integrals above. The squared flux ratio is 1.2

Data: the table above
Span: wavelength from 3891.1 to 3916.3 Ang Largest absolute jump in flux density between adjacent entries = 0.54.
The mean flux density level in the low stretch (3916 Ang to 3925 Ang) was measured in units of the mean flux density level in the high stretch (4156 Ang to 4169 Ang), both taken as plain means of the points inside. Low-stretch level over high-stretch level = 1.04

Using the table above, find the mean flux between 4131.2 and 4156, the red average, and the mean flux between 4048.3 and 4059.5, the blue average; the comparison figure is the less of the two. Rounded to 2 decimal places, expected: 11.08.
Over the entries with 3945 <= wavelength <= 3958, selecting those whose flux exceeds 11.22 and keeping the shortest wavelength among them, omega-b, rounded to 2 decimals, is 3949.76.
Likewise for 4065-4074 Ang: 4066.03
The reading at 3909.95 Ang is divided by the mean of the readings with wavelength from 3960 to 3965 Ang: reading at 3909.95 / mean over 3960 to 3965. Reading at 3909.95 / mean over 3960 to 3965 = 1.37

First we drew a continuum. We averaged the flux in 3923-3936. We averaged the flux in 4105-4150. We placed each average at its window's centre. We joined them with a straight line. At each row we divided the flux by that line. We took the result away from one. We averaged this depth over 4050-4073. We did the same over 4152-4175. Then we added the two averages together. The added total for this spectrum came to -0.13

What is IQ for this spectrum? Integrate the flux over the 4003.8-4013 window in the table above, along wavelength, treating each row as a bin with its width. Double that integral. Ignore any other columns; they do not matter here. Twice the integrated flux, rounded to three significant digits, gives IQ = 205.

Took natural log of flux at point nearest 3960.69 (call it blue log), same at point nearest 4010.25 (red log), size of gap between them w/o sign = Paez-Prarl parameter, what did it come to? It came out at 0.19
